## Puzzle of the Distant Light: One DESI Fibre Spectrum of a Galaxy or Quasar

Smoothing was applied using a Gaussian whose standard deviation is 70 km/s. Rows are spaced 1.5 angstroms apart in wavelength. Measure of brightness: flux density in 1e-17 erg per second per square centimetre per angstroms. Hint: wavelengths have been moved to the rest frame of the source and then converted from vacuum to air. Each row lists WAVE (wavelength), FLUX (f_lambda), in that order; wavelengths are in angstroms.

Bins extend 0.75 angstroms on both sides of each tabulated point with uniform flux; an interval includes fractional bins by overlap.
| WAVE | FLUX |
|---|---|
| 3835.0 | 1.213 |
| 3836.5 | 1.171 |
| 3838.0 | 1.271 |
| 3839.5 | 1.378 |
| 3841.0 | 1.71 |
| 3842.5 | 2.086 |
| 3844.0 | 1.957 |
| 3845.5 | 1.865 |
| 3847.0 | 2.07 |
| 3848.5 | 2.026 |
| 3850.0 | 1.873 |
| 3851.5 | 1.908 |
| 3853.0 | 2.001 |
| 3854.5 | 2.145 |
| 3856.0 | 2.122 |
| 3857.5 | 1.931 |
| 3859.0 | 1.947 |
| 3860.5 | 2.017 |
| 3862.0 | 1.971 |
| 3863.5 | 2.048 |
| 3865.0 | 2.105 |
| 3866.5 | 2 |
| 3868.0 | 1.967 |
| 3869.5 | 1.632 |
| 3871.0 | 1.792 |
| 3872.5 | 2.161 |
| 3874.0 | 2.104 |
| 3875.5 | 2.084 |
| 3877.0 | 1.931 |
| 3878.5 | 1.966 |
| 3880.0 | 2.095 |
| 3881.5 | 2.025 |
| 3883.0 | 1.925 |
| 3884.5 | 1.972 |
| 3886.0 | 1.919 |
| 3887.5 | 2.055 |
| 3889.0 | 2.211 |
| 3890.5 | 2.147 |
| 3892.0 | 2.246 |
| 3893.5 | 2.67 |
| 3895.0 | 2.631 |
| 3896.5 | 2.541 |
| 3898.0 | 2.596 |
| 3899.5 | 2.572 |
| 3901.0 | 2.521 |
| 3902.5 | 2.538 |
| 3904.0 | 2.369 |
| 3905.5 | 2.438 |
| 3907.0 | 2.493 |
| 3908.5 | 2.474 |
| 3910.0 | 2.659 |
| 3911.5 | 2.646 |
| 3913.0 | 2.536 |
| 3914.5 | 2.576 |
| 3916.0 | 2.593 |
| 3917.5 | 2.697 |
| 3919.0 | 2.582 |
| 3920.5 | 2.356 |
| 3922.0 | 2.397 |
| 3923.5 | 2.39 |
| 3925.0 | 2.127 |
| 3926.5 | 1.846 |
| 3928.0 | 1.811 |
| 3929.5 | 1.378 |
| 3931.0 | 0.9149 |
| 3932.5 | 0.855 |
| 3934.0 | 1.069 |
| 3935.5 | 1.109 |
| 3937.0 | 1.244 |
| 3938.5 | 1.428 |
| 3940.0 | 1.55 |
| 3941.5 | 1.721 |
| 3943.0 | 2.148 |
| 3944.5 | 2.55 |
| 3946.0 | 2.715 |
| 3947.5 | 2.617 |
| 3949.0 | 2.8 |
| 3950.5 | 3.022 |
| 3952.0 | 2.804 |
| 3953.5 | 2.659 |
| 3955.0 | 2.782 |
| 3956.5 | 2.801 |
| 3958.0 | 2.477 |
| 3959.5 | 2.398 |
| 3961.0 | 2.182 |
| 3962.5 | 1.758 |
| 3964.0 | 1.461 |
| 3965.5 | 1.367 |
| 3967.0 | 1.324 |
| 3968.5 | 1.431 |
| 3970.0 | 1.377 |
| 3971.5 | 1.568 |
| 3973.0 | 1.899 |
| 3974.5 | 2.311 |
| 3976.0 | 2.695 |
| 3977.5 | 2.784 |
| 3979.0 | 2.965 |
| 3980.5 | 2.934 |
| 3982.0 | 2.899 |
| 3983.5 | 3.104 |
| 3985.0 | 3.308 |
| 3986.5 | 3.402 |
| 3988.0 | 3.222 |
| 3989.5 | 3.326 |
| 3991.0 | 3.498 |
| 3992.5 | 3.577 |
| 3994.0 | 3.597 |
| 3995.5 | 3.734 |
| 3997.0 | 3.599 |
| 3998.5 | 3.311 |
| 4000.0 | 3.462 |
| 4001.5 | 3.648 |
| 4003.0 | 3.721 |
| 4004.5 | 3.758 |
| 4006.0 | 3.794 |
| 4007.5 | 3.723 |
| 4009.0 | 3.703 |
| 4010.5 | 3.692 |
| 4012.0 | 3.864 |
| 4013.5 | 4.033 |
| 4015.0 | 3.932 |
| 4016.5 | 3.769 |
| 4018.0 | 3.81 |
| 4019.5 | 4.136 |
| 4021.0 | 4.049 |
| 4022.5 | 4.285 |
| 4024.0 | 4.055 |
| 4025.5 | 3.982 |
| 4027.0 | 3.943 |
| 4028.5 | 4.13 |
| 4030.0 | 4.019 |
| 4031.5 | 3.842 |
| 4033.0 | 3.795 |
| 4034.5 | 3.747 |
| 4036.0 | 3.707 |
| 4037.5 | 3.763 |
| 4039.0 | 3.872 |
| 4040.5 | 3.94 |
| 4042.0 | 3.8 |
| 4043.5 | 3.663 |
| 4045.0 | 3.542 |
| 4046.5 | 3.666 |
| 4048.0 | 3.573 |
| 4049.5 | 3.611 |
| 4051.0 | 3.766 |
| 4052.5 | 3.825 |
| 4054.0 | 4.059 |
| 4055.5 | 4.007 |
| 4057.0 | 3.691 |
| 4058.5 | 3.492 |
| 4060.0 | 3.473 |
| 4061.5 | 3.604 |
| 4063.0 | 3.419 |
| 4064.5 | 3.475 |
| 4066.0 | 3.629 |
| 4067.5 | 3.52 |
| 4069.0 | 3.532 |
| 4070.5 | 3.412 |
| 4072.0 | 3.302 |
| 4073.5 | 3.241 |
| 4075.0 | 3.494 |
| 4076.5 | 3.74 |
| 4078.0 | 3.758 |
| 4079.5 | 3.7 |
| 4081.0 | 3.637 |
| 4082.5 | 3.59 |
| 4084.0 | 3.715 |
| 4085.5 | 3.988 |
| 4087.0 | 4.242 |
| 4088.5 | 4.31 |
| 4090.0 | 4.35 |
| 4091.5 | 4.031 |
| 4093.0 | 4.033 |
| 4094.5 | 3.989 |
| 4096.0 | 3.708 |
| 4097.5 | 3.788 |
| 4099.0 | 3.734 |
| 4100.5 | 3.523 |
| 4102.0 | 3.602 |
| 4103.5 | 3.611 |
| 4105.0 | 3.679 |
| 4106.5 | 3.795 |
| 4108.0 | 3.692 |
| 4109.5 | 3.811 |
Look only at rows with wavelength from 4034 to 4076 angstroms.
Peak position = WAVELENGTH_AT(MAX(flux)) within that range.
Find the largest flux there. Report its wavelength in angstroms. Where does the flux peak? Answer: 4054.0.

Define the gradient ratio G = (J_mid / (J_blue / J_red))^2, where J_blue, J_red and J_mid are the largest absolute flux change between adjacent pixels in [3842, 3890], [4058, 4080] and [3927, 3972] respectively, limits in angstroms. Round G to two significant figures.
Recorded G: 0.10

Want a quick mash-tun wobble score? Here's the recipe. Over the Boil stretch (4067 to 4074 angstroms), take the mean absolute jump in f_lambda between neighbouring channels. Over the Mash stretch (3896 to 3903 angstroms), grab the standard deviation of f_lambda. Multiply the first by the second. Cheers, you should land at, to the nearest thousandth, 0.002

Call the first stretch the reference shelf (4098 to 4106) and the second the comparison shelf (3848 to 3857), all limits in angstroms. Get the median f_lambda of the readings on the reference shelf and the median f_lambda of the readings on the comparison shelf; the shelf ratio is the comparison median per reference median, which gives 0.56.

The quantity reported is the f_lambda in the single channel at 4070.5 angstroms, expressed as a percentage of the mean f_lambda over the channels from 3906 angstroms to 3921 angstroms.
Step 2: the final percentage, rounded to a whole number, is 133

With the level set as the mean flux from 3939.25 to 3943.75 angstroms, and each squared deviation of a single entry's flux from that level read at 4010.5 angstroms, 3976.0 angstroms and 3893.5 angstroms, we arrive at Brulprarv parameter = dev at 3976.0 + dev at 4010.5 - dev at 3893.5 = 4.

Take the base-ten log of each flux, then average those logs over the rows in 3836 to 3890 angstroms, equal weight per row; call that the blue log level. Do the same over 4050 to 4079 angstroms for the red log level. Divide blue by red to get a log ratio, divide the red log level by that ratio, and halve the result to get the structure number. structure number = 0.5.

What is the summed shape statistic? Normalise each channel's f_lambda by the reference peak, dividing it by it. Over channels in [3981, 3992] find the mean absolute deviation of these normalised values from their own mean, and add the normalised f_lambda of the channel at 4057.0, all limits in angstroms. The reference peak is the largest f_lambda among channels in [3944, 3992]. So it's 1.10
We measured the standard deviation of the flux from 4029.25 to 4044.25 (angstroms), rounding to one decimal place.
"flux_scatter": 0.1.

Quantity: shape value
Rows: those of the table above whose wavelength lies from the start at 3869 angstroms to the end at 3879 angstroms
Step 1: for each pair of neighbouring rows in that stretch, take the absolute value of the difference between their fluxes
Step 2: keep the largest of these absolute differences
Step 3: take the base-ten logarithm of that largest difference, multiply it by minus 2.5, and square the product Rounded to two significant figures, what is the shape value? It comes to 1.2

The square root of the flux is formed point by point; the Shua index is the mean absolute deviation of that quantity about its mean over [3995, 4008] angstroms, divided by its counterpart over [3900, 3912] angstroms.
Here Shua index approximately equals 1.4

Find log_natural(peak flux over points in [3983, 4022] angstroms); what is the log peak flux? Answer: 1.4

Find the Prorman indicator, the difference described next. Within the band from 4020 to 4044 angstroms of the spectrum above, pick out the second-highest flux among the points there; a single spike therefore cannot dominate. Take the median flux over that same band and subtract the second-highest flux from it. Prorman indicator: -0.22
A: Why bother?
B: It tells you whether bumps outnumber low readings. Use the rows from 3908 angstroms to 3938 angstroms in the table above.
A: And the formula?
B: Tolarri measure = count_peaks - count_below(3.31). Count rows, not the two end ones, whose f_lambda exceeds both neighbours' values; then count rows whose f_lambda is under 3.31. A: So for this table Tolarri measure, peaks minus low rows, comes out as -17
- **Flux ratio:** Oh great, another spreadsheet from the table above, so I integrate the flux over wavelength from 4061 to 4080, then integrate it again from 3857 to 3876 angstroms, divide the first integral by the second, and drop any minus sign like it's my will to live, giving 1.78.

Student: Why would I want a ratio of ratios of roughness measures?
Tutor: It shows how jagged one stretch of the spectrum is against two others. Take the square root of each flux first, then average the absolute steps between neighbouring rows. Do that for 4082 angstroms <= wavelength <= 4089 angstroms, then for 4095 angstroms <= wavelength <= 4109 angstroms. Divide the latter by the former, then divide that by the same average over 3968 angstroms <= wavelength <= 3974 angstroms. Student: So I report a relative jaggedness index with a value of 6.8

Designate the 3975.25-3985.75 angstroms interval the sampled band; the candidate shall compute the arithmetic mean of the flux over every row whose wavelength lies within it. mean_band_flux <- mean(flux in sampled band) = 2.96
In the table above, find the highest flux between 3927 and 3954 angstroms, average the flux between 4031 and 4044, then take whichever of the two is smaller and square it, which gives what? 9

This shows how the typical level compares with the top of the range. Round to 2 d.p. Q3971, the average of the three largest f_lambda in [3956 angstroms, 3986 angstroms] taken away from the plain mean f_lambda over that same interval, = -0.87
